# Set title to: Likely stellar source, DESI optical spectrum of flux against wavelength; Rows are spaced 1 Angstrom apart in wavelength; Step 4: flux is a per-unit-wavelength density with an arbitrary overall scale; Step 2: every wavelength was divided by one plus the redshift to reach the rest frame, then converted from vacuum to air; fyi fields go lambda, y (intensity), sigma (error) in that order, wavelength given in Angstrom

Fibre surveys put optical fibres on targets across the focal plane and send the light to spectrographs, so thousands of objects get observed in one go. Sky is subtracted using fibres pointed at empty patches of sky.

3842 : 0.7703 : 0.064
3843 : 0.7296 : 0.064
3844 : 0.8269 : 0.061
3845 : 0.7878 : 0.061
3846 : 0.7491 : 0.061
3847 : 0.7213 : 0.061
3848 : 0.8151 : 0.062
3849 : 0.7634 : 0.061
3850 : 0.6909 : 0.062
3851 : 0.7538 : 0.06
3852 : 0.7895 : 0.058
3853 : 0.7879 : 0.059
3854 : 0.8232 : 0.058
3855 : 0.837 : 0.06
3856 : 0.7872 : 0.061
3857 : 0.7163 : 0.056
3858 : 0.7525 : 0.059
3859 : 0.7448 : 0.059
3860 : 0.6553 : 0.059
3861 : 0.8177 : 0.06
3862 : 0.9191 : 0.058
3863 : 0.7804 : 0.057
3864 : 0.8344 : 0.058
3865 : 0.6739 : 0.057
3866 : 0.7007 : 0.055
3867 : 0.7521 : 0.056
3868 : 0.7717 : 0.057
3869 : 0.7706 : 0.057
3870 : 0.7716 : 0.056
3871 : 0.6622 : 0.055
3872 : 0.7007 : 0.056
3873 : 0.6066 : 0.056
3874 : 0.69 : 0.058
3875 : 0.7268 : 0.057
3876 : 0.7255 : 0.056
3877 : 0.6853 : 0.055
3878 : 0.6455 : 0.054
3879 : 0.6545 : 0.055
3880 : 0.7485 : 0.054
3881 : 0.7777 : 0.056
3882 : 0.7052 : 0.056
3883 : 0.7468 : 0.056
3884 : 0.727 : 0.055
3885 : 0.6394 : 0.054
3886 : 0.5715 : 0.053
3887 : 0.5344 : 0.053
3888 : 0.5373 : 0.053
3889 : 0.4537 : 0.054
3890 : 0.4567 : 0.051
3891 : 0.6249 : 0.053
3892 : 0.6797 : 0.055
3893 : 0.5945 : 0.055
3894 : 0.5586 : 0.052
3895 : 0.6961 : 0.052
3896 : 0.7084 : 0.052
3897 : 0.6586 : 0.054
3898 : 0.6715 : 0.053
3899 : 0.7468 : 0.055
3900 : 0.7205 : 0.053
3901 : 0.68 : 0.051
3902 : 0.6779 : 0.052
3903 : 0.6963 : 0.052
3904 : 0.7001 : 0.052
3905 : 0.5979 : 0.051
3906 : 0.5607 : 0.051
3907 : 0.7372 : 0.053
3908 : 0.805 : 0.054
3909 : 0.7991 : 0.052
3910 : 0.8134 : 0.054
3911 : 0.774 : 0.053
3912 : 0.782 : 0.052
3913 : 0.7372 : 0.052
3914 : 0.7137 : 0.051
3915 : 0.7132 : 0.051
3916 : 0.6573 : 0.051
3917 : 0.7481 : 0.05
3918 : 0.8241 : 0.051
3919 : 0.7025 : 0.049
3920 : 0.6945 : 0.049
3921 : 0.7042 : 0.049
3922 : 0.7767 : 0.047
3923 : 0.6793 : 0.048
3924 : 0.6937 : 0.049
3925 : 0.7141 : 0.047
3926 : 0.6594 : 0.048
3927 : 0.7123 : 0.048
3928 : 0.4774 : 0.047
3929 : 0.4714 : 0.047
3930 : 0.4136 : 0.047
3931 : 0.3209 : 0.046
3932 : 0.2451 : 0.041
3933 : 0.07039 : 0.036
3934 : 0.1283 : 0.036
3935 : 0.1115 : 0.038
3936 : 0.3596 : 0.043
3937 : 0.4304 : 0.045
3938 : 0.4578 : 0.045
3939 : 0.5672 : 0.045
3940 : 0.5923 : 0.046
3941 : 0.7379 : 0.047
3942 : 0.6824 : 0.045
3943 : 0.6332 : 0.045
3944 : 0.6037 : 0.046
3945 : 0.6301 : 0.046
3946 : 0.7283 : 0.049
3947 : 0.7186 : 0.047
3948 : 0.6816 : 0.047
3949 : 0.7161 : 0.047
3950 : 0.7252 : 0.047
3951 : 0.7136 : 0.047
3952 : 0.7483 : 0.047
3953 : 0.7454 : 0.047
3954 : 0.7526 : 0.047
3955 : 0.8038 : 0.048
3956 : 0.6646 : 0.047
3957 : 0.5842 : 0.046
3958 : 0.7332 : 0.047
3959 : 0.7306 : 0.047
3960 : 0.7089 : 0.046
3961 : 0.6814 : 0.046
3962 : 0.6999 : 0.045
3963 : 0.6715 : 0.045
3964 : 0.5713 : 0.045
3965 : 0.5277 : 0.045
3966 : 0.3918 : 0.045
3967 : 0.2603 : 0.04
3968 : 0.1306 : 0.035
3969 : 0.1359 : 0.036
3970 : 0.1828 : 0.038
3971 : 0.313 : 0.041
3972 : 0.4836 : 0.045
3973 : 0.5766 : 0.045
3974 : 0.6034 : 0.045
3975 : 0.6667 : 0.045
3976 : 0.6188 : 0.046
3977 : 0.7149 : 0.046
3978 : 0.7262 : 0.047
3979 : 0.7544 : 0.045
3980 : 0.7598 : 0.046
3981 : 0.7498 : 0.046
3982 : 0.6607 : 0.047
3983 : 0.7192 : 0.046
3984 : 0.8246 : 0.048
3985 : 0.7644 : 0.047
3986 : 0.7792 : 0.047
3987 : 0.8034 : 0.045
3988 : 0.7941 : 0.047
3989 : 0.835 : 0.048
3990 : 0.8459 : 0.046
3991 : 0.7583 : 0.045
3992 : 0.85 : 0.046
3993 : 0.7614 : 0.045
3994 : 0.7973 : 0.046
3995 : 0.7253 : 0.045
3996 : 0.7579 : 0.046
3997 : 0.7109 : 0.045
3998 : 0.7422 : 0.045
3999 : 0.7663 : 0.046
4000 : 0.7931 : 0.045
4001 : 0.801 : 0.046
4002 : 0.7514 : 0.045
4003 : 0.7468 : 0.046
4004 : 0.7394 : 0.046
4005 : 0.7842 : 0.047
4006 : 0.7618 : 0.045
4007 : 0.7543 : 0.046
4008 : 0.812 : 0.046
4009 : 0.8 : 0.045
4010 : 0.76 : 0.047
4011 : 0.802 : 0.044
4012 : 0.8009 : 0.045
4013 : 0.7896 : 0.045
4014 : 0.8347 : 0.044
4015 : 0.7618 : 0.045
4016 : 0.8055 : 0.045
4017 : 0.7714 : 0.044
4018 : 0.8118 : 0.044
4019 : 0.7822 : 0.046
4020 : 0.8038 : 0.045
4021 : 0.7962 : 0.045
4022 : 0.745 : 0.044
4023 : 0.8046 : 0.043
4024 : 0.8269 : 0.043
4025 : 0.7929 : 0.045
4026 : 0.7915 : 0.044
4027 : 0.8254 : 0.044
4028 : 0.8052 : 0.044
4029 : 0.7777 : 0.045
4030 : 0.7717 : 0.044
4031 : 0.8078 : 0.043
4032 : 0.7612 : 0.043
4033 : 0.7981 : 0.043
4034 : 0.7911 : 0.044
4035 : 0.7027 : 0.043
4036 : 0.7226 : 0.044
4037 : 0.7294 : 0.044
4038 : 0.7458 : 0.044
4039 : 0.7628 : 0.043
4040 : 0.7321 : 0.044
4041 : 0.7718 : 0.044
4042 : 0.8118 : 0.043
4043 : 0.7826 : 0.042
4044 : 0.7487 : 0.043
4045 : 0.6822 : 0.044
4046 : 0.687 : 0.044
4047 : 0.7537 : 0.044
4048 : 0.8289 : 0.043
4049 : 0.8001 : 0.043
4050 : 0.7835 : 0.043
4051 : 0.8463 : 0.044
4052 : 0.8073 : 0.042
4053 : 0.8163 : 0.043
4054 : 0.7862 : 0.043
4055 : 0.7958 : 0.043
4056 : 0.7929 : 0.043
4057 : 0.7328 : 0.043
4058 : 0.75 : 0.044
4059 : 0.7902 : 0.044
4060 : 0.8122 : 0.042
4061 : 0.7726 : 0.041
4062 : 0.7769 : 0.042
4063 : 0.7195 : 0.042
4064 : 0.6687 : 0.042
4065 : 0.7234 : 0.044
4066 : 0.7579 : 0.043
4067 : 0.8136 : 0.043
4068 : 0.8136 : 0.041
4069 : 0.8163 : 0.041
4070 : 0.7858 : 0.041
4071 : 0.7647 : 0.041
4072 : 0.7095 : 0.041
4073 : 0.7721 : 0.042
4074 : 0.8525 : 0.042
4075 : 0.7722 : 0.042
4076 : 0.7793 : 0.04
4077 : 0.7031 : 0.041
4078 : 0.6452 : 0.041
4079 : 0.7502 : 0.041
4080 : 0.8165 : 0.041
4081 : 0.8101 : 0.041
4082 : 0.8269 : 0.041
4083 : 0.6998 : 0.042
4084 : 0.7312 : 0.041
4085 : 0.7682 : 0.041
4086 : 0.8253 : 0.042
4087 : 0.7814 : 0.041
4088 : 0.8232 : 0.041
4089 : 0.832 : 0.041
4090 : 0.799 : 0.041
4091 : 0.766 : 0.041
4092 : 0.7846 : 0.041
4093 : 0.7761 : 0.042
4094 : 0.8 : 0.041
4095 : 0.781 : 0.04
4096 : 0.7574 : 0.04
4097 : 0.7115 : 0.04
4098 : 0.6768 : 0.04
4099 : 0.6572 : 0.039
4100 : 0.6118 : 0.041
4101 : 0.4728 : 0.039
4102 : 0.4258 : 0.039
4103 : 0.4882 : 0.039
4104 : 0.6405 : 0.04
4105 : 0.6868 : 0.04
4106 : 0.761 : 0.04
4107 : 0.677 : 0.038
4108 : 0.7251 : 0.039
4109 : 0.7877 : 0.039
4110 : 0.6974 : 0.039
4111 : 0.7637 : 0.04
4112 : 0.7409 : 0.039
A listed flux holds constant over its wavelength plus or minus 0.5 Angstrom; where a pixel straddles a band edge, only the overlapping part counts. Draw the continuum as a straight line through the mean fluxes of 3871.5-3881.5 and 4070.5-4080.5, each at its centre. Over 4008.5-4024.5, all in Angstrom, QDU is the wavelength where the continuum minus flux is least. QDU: 4014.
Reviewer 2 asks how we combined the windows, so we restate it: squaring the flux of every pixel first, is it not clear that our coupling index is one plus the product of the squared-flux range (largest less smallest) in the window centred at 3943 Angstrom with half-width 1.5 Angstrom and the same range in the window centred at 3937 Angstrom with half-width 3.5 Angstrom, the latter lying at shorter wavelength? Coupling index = 1.03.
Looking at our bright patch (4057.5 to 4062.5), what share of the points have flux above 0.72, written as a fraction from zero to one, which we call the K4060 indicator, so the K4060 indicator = 1.00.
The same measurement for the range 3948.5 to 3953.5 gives 0.60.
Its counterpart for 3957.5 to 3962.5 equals 0.40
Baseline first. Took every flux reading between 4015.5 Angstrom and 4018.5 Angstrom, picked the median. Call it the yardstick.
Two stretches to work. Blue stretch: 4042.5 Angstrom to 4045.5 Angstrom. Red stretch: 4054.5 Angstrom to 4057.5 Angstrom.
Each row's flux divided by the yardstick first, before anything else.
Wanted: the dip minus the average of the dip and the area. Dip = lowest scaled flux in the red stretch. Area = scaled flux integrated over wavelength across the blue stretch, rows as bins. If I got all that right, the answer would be -0.92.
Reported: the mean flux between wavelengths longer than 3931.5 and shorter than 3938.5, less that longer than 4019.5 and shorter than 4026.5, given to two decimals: -0.54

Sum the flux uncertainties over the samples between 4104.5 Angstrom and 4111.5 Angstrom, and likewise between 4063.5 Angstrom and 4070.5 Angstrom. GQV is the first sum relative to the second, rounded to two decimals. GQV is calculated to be 0.93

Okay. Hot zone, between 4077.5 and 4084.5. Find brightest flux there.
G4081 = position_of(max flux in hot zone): 4082 Angstrom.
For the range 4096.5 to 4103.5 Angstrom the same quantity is 4097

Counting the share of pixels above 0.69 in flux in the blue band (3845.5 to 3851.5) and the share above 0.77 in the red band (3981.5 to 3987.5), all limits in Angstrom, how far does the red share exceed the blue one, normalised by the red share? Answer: -1.0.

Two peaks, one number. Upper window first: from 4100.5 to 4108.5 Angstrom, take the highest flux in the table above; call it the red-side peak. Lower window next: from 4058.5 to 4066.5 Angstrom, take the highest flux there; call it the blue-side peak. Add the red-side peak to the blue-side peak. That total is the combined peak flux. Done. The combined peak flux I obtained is 1.57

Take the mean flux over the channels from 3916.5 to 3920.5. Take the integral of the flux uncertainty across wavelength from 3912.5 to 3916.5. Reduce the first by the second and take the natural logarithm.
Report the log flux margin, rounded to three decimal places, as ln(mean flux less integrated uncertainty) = -0.621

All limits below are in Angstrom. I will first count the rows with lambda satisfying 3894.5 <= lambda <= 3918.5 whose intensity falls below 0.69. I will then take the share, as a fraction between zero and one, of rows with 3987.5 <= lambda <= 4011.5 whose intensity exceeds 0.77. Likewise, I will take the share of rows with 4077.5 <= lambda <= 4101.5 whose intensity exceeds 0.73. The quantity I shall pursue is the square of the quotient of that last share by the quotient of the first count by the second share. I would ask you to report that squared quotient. 0.0022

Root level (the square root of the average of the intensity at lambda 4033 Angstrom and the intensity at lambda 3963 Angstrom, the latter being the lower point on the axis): 0.857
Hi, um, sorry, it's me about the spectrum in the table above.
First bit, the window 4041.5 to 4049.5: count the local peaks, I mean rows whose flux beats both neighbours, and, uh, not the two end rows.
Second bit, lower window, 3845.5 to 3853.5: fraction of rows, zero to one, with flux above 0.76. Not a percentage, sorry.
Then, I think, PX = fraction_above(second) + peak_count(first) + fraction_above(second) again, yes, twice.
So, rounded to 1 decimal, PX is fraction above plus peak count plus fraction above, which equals 2.0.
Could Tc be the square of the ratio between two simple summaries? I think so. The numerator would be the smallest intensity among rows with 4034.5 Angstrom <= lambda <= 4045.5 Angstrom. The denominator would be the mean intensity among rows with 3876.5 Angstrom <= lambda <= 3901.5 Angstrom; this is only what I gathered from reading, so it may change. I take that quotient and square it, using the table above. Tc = 1.1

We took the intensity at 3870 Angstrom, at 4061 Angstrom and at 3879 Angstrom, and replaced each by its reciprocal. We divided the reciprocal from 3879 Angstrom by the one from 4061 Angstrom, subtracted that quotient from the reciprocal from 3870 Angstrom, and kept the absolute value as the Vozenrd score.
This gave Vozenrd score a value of 0.1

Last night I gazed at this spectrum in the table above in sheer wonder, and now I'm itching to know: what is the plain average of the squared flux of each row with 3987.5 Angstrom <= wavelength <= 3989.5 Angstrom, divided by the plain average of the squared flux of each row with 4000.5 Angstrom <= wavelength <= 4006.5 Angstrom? 1.1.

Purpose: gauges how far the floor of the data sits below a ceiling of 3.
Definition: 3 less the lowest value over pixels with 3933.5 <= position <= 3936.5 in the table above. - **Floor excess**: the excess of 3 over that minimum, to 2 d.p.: 2.89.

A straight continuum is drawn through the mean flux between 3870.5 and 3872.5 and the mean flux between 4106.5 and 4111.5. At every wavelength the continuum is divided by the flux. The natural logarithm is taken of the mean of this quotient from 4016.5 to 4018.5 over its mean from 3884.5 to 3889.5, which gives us -0.34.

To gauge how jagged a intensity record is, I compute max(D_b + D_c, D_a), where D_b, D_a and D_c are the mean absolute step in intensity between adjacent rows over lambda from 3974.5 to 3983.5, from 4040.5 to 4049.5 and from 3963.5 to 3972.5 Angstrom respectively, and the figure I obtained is 0.143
